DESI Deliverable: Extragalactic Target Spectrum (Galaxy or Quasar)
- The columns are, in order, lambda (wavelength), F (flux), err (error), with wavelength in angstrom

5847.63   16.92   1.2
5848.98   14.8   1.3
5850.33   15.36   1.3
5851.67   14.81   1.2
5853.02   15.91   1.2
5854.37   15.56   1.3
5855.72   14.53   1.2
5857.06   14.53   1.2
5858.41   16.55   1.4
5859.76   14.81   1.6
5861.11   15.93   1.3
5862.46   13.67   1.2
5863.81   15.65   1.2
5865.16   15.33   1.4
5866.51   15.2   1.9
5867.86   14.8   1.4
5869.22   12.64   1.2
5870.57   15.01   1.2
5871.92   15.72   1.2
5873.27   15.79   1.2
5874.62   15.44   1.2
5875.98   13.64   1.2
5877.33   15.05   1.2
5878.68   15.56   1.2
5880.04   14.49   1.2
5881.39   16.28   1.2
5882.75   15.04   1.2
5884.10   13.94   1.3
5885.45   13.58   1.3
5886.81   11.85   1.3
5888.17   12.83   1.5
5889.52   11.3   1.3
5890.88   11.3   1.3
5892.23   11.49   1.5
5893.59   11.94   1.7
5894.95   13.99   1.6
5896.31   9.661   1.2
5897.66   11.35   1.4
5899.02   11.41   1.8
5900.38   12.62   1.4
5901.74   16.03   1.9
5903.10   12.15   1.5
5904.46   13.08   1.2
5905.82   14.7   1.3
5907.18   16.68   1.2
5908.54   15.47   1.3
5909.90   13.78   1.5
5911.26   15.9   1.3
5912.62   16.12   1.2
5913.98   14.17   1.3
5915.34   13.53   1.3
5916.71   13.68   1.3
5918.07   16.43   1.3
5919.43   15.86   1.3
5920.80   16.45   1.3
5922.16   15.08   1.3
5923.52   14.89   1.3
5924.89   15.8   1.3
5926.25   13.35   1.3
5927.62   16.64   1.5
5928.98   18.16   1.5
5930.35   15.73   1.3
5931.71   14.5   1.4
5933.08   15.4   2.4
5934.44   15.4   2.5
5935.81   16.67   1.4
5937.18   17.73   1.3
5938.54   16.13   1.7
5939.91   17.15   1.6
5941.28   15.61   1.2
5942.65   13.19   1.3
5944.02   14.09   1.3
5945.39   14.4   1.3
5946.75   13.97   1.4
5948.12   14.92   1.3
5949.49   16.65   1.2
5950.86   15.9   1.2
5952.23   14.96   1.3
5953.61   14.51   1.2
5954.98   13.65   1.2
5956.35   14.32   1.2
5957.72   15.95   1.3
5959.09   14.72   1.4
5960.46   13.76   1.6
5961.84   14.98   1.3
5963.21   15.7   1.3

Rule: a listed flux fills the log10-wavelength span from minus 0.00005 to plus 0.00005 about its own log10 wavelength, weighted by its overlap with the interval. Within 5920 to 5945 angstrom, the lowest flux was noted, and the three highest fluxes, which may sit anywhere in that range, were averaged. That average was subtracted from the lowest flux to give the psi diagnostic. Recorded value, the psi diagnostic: -4.5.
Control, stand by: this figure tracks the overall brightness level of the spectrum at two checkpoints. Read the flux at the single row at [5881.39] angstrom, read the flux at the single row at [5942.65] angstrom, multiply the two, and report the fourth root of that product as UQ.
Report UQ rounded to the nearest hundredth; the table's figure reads 3.83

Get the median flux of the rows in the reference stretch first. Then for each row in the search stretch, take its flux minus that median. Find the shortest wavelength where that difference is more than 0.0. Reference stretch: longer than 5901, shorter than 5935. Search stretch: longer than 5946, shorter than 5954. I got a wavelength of 5949.49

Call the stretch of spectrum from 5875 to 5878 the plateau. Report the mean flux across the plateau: 14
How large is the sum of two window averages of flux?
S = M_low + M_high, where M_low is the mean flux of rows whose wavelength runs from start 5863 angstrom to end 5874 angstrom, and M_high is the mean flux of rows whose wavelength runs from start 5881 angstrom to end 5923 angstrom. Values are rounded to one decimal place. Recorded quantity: 28.8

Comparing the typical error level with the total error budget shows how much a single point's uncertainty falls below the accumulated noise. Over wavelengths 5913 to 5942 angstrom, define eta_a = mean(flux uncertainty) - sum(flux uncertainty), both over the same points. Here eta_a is -29.3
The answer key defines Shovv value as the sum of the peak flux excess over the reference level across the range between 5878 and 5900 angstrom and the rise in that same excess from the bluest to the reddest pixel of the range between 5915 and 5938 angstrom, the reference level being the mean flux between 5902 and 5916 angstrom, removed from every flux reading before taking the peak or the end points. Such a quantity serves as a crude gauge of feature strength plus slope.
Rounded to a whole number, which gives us 6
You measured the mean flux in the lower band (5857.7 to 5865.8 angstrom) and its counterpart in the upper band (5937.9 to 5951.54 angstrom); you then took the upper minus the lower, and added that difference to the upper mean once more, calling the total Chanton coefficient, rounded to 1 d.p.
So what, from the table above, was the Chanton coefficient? 15.1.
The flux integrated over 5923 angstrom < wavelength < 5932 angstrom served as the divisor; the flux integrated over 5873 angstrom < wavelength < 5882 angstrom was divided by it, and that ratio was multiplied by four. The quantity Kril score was 3.9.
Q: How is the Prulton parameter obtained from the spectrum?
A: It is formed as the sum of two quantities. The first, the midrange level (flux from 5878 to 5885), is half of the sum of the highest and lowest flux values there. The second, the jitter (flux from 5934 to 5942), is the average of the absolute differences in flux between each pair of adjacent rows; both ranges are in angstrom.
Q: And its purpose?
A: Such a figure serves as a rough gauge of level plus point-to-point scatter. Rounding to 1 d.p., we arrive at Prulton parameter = 16.4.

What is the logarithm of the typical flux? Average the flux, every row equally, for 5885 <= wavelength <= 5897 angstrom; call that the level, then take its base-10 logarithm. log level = 1.08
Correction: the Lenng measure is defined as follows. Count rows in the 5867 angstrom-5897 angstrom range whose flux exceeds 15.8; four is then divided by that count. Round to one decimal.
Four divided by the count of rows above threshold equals 4.0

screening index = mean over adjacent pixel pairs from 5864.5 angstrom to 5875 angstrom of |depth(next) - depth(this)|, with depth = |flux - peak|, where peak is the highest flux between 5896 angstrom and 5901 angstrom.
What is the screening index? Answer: 0.88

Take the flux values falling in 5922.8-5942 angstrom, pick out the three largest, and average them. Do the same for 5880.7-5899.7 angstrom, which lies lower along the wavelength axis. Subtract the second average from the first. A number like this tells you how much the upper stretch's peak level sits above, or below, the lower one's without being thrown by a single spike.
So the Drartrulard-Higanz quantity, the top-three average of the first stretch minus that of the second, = 2.6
